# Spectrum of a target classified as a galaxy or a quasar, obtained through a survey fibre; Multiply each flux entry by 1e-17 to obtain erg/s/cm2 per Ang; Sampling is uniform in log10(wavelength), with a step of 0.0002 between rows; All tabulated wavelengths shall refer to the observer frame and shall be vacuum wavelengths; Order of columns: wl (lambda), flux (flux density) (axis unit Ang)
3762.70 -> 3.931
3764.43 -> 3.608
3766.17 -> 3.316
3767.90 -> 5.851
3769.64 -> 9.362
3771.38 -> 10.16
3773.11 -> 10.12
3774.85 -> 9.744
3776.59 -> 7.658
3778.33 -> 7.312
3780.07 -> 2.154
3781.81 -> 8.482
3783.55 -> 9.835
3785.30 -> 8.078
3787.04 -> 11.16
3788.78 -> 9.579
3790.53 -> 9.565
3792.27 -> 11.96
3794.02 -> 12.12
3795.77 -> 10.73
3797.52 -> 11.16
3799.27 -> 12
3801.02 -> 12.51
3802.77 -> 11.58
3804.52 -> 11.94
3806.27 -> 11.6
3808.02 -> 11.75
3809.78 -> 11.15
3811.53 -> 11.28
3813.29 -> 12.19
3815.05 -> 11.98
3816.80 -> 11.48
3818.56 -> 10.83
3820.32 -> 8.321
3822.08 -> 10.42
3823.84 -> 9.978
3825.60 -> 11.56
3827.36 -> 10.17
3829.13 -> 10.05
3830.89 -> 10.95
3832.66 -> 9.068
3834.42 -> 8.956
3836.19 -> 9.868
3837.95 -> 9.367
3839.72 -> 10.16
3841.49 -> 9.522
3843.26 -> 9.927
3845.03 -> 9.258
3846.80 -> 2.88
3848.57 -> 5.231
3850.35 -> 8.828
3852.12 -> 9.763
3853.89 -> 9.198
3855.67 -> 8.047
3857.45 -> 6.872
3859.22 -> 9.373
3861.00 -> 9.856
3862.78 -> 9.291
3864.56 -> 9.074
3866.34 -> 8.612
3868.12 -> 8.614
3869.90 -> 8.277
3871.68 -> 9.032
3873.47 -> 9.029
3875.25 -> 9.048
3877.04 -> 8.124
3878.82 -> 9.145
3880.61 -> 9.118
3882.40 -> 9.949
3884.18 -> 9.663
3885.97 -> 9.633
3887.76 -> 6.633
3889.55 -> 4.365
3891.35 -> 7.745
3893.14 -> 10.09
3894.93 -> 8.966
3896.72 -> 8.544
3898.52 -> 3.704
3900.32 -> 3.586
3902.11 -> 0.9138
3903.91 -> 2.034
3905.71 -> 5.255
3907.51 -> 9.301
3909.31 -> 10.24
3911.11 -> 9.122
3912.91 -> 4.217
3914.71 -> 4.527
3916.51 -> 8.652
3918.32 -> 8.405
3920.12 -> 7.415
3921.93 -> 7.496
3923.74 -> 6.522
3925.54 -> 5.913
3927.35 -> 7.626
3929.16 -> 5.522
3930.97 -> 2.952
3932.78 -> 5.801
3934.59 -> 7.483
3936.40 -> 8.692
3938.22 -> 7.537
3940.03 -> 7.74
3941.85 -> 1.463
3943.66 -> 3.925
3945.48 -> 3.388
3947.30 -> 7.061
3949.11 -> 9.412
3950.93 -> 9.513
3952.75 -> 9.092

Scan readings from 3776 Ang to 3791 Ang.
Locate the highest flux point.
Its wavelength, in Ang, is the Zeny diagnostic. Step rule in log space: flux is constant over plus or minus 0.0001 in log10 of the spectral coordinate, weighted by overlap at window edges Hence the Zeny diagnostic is 3787.04 Ang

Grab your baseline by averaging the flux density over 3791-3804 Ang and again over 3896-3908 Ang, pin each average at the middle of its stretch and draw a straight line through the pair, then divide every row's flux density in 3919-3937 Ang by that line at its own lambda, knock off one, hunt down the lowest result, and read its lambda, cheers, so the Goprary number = 3930.97 Ang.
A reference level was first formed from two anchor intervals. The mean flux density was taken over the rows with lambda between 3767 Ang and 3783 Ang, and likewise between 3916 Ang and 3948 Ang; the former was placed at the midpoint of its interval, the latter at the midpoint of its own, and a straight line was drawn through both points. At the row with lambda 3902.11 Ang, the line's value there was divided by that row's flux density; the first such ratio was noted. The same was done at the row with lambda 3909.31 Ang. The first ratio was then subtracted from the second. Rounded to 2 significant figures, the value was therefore -6.6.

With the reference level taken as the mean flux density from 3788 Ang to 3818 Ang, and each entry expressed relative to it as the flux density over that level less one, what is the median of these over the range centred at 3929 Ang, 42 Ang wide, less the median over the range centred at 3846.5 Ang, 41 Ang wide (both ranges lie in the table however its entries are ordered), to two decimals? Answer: -0.16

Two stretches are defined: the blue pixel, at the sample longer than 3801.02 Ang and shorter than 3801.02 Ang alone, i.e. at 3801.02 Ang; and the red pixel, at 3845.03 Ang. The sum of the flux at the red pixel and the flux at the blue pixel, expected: 22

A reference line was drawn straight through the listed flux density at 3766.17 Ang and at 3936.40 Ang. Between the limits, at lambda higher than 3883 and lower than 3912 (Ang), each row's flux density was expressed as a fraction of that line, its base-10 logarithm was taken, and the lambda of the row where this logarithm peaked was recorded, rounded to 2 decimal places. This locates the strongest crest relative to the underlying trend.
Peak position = 3893.14 Ang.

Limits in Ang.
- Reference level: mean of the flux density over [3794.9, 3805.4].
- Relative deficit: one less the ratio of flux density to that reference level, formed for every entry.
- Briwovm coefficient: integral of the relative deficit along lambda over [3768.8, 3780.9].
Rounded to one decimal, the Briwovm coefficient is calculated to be 3.7 Ang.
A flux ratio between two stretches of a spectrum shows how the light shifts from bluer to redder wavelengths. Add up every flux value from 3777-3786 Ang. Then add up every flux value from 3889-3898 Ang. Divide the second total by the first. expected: 1.1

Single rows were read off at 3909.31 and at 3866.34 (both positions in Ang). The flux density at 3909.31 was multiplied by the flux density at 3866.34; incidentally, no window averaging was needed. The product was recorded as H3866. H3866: 88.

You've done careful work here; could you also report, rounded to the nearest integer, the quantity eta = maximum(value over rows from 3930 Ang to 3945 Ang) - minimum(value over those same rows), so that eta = 7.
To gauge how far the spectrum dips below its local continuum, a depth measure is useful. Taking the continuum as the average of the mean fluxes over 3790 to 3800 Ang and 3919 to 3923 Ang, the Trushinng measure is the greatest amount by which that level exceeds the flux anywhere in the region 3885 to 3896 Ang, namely 5.0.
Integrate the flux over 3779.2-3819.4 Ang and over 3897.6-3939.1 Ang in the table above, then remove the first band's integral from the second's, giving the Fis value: -171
